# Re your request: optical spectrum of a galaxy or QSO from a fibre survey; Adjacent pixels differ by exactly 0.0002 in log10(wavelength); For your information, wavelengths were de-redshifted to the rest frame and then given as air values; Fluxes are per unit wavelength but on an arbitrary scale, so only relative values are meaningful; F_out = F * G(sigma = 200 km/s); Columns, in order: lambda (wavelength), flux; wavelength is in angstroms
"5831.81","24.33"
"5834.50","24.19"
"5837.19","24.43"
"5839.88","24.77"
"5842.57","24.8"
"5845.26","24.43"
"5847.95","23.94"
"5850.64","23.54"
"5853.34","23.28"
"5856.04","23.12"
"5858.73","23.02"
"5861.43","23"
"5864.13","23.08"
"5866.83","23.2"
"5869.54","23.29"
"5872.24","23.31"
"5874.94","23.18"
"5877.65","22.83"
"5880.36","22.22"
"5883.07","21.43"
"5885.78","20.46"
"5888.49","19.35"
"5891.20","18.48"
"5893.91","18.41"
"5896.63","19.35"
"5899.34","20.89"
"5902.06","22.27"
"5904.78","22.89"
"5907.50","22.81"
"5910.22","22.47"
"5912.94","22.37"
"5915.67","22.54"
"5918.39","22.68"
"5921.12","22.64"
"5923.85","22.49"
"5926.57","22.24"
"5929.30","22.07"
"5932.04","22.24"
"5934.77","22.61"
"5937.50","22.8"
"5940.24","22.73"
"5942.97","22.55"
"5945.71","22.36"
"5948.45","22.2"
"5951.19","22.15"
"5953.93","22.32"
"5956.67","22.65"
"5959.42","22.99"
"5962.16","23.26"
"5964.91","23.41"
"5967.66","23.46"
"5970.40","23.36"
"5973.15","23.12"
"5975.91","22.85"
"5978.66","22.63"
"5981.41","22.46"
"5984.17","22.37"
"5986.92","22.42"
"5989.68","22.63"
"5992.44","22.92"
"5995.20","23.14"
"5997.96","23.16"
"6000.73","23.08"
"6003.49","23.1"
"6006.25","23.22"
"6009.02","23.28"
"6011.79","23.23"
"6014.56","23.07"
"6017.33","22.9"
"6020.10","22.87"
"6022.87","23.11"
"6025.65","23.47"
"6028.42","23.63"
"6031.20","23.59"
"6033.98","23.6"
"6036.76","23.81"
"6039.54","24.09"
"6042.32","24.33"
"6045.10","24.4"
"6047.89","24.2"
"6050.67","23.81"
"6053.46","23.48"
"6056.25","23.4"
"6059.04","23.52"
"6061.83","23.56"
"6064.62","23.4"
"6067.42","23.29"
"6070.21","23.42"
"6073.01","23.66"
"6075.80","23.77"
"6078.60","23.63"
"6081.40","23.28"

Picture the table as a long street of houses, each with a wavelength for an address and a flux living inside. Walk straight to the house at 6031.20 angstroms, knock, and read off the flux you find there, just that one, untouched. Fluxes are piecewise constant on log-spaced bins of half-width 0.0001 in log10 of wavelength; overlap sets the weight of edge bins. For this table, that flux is 23.59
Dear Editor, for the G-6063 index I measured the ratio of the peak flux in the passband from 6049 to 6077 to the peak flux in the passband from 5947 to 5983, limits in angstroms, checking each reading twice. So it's 1.01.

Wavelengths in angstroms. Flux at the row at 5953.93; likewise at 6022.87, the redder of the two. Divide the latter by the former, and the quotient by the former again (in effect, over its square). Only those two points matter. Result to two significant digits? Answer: 0.046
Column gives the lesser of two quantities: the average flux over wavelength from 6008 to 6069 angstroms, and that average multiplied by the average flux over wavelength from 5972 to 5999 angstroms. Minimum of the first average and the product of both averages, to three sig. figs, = 23.5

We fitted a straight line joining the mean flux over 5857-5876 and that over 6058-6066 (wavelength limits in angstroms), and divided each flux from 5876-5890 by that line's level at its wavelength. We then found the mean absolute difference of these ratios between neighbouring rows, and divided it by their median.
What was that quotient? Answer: 0.041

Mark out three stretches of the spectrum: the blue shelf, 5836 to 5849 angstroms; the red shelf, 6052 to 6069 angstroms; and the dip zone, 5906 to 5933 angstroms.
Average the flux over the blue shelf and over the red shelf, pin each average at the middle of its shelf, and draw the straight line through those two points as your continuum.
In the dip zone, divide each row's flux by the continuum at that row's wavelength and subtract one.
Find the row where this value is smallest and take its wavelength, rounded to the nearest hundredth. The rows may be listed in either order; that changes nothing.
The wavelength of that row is 5929.30 angstroms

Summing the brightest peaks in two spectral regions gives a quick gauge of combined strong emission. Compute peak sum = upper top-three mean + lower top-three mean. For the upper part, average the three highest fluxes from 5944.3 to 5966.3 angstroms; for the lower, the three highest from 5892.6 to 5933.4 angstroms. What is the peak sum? 46.0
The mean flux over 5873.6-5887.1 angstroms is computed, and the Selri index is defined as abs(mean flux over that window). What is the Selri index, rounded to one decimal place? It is 22.0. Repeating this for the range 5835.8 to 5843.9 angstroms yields 24.7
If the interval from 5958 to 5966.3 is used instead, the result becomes 23.2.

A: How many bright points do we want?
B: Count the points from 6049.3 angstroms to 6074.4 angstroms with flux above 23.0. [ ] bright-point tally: 9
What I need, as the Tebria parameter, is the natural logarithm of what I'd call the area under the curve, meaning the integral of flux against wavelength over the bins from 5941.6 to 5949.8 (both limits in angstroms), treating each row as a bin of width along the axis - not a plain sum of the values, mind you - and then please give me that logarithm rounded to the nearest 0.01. 5.21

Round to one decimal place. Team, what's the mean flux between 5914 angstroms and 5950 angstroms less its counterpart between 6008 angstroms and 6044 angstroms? -1.0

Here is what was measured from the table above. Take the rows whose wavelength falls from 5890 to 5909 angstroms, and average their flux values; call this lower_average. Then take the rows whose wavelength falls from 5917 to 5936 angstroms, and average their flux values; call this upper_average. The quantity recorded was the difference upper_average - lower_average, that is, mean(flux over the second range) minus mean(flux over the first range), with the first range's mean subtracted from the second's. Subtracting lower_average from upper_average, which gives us 1.7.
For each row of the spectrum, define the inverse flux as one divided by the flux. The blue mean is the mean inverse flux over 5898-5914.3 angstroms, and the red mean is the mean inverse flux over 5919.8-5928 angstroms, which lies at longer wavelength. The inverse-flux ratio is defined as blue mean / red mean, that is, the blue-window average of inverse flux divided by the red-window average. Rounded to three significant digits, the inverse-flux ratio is 1.01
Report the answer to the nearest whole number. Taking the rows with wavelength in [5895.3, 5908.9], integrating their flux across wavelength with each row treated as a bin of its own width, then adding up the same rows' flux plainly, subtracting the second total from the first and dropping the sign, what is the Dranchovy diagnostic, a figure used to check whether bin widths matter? 186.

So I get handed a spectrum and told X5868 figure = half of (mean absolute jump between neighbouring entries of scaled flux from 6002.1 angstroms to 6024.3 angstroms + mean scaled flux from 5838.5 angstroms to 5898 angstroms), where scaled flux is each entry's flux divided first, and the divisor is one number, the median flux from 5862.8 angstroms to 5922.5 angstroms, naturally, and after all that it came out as 0.500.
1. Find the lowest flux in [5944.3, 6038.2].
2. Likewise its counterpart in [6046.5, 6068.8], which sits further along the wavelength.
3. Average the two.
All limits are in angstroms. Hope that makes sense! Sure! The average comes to 22.7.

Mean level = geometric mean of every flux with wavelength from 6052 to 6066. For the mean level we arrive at 23.5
